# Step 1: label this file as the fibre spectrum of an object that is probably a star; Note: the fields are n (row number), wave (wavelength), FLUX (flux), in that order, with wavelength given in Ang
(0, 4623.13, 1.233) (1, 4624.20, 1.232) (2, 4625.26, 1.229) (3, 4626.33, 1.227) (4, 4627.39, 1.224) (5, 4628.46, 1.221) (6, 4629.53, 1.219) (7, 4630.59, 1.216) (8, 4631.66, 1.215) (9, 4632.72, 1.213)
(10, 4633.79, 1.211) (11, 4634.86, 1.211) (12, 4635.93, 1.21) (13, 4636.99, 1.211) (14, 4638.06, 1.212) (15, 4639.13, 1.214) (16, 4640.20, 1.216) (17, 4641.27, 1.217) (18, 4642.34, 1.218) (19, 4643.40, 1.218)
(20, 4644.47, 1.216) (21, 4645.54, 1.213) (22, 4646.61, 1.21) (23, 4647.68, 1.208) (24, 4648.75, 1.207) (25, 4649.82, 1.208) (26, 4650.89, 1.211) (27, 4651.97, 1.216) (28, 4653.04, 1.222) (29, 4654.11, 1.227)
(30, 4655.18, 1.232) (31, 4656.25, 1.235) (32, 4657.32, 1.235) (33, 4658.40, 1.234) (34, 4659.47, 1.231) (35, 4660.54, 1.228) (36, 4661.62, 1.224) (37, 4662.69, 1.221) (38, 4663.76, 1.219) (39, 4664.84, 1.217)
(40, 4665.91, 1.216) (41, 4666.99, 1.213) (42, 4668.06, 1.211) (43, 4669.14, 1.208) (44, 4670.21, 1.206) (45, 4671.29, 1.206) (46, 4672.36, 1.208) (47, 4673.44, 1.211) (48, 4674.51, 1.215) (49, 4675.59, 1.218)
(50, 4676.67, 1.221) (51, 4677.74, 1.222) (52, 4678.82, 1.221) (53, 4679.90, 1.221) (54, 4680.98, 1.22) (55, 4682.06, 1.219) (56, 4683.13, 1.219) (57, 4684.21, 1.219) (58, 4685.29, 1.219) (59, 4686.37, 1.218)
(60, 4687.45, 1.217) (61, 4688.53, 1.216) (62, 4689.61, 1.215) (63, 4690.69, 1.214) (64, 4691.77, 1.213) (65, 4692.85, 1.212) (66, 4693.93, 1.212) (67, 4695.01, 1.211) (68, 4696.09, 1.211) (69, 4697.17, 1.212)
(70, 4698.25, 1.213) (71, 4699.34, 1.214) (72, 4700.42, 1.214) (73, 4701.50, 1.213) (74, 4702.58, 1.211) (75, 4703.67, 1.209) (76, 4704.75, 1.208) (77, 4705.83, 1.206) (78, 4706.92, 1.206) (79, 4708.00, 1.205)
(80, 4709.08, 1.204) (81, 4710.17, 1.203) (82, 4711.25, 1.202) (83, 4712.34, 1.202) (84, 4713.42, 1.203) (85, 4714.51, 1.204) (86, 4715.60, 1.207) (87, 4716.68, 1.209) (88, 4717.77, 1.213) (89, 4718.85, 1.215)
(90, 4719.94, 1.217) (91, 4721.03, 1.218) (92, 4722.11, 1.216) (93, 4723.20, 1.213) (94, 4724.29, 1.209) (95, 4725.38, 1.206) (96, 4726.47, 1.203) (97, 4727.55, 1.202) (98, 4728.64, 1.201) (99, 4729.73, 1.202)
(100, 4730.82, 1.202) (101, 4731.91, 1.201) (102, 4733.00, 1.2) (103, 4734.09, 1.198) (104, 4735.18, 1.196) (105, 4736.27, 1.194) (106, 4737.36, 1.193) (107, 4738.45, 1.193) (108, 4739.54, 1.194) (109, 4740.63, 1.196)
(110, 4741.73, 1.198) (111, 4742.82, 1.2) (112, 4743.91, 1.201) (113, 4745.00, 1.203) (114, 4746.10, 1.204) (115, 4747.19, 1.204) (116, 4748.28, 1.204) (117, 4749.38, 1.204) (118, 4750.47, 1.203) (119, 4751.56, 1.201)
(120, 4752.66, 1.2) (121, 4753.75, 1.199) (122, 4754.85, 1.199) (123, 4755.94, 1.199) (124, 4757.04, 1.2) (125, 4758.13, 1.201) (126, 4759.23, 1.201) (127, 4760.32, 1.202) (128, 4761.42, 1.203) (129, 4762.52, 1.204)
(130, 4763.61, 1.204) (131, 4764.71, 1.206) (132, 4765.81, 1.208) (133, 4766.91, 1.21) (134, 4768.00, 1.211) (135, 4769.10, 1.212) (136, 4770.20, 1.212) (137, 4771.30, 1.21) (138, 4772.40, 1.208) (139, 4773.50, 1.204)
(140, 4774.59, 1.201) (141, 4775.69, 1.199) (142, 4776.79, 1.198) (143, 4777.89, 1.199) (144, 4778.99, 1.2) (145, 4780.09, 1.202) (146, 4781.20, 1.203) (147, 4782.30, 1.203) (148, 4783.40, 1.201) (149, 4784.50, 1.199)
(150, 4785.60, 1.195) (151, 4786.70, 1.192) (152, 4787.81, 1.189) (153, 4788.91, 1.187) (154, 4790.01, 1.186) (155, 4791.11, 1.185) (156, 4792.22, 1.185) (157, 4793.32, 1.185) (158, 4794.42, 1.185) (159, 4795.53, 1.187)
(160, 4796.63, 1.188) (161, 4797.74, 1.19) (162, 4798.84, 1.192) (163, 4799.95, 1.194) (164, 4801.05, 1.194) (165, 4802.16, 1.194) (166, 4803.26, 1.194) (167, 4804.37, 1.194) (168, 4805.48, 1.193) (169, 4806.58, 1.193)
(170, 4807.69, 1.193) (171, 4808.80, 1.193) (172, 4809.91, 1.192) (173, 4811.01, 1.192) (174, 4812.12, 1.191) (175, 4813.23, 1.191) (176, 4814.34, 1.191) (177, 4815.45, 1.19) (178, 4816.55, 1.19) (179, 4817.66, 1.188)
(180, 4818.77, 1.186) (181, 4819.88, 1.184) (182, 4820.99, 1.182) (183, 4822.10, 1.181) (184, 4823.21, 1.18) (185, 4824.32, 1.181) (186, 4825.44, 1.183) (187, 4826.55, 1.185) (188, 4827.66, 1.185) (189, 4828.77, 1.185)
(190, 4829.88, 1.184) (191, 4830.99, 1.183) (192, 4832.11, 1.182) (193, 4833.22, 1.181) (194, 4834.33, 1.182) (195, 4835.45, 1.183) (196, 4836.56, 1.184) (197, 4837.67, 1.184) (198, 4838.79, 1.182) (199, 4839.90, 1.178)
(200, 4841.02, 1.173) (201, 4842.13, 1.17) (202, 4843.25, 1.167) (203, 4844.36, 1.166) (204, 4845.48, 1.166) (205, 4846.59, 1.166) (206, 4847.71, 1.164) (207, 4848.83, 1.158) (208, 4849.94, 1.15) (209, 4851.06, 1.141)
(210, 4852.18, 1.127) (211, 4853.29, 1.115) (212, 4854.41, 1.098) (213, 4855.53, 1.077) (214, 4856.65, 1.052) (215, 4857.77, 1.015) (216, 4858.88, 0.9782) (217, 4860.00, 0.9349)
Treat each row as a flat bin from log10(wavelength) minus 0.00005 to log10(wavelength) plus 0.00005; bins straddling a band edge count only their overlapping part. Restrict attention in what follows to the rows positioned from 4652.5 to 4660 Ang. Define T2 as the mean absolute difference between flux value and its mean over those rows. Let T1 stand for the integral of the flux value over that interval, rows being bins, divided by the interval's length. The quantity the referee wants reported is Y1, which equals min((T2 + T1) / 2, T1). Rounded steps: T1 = 1.23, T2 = 0.0036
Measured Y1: 0.618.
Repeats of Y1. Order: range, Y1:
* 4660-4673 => 0.610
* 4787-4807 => 0.597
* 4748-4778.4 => 0.604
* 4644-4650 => 0.607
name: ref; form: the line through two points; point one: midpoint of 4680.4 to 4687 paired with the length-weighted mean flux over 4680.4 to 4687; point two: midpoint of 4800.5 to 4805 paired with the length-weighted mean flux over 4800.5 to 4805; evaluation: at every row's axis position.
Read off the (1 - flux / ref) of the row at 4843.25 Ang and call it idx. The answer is 0.015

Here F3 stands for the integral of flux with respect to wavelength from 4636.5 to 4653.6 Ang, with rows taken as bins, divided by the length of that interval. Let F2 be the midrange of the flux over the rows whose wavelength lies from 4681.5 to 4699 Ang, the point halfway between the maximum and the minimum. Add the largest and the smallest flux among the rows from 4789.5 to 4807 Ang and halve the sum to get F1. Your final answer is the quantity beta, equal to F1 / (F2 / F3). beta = 1.19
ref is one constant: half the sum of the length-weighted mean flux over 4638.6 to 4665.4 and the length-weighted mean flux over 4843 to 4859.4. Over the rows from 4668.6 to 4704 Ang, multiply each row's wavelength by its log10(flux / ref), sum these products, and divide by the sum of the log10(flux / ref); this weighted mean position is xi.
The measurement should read 4686.3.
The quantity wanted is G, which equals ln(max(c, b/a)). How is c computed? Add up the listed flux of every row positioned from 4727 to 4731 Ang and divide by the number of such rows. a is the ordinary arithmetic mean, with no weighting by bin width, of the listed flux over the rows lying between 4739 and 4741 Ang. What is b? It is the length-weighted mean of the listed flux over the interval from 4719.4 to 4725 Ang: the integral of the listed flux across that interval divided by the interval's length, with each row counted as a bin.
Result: 0.184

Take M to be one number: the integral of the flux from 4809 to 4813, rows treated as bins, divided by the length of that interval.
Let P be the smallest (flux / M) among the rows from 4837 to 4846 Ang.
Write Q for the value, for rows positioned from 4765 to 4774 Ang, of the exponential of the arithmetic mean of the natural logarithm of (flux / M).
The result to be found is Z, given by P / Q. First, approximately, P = 0.98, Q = 1.01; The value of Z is 0.96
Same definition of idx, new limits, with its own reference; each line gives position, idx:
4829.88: 0.003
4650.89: 0.012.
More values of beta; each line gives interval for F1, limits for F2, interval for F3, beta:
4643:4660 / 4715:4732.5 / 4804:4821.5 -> 1.20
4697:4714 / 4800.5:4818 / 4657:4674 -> 1.24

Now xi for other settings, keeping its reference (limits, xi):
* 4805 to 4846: 4820.5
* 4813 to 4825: 4818.0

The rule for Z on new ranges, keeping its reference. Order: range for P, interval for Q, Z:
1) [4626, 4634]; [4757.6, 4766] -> 1.01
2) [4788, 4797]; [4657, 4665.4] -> 0.97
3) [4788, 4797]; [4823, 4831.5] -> 1.00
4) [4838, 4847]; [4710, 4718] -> 0.97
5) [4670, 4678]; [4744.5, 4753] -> 1.00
